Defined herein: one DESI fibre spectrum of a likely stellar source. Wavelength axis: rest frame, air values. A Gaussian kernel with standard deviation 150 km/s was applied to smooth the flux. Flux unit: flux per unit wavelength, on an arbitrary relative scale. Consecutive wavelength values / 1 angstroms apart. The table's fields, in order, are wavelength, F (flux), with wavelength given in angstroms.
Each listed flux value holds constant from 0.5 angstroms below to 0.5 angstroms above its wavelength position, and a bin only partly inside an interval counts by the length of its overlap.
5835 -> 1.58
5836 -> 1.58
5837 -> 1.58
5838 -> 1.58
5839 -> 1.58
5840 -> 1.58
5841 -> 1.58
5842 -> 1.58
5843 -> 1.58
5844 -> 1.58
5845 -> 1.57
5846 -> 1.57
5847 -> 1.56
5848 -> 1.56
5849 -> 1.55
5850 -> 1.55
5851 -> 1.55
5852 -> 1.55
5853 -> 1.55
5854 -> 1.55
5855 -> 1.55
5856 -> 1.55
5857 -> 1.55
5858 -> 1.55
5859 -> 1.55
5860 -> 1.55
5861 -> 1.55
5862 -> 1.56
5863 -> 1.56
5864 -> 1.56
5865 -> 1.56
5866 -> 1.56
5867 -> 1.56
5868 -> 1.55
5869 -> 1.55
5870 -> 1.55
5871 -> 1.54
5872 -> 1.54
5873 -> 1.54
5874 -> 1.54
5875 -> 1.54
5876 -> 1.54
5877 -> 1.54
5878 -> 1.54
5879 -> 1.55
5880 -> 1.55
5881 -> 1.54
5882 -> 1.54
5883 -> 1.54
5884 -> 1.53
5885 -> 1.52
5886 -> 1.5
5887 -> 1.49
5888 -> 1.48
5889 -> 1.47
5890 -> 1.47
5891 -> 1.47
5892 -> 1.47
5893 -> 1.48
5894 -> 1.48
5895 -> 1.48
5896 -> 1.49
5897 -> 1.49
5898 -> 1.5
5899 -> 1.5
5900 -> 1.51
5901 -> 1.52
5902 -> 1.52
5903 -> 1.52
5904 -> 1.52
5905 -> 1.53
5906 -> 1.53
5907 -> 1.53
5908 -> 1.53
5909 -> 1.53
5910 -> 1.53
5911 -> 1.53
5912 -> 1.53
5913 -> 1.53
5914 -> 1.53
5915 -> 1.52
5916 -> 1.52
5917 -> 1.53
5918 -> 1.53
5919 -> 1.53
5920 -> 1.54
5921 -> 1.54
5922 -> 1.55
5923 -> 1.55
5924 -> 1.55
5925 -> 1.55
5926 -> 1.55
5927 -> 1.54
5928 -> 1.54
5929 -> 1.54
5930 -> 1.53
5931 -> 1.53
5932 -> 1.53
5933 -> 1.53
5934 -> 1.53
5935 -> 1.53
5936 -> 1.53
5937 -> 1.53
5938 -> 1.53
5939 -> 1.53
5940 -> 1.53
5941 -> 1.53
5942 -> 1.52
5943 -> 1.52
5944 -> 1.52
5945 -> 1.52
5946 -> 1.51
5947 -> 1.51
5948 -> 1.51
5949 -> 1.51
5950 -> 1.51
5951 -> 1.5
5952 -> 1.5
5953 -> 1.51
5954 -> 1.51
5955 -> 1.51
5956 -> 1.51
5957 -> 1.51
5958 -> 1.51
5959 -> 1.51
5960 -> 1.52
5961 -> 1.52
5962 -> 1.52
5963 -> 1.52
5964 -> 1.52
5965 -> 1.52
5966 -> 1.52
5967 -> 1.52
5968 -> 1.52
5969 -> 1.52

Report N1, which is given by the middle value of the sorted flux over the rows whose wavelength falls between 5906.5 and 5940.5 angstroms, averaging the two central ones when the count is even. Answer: 1.53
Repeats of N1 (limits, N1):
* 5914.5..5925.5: 1.54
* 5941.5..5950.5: 1.51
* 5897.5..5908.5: 1.52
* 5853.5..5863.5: 1.55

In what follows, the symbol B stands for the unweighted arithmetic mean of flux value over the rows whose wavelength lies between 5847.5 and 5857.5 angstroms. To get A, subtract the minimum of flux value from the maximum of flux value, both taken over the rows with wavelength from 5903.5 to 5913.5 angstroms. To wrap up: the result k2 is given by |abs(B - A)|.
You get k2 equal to 1.54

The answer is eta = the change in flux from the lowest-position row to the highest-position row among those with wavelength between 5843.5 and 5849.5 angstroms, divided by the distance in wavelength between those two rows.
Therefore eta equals -0.006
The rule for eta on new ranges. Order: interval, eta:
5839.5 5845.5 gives -0.002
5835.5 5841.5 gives 0.000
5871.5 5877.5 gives 0.000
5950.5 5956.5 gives 0.002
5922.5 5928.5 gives -0.002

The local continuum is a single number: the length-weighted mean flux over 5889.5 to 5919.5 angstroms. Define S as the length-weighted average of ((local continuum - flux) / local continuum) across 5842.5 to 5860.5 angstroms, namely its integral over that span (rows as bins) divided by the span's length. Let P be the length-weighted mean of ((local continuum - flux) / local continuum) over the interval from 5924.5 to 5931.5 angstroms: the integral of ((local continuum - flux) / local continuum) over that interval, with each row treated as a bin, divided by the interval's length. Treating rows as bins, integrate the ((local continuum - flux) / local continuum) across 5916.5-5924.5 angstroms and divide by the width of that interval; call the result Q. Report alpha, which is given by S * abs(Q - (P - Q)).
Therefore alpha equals -0.0006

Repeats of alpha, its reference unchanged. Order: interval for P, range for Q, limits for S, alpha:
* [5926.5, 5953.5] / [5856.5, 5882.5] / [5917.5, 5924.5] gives -0.0008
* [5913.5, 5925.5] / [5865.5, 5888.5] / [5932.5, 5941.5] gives -0.0002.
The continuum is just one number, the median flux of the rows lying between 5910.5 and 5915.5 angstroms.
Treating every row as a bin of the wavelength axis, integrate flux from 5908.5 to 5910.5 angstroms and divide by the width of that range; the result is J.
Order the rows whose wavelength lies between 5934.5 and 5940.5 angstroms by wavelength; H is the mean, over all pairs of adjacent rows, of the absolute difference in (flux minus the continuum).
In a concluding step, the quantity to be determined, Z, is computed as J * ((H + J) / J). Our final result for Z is 1.53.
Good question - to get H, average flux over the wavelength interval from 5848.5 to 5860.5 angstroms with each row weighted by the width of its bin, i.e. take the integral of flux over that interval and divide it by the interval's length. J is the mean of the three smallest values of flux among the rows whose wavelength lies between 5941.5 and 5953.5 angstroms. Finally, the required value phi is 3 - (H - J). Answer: 2.95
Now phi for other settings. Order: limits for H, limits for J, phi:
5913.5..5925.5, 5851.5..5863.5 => 3.01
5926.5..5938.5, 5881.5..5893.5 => 2.94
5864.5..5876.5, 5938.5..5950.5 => 2.96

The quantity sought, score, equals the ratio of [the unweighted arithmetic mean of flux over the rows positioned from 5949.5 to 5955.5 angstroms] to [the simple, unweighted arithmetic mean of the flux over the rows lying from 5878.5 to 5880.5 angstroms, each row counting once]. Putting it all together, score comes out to 0.97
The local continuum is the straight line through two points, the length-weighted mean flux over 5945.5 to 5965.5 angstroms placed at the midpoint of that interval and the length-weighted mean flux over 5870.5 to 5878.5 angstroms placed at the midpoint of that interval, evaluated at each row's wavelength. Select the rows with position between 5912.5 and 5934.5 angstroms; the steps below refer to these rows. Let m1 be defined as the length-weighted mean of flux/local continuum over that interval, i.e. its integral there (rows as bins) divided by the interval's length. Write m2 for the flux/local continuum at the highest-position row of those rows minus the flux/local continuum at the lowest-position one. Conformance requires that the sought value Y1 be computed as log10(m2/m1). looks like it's -2.3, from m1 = 1.008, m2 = 0.005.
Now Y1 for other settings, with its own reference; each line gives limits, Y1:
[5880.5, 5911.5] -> -3.6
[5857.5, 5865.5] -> -2.1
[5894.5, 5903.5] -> -1.5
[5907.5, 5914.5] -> -2.9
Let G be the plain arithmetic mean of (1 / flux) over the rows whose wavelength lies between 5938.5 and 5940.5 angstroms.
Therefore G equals 0.654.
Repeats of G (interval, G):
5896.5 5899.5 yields 0.668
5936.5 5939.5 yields 0.654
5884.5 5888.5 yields 0.668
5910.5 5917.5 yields 0.655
